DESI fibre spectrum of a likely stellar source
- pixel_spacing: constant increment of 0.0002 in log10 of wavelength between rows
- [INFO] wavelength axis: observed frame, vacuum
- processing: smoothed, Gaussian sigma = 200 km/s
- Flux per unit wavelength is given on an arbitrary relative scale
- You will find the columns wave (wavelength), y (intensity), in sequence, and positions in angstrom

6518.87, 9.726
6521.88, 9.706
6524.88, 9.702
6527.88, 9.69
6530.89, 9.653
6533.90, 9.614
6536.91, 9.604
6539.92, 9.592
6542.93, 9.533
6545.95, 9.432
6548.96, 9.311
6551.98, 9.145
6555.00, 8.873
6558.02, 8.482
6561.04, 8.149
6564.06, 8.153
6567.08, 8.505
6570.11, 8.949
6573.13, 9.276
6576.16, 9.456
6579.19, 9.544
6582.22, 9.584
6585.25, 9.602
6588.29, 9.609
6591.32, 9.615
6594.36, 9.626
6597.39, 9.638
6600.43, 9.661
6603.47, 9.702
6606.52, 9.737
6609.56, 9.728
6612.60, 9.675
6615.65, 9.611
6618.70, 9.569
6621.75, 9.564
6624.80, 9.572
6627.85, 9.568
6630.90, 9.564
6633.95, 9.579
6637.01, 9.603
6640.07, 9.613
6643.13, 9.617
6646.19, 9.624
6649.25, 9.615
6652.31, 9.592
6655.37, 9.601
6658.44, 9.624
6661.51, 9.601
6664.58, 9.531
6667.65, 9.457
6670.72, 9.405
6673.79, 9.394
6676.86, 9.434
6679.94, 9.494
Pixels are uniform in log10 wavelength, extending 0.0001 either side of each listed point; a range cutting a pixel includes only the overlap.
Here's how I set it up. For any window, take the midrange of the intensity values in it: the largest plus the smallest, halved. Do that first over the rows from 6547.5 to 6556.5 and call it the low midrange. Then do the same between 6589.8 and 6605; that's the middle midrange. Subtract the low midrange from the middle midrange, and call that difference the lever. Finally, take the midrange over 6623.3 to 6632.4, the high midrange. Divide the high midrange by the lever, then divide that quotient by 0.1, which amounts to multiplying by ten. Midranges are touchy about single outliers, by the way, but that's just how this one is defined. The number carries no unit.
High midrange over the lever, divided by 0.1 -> 169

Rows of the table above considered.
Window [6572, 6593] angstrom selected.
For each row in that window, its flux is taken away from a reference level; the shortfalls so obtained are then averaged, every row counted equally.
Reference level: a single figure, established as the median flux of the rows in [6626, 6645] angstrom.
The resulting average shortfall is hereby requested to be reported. 0.06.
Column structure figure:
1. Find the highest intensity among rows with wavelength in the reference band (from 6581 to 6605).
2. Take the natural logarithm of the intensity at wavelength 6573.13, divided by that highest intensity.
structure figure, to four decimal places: -0.0449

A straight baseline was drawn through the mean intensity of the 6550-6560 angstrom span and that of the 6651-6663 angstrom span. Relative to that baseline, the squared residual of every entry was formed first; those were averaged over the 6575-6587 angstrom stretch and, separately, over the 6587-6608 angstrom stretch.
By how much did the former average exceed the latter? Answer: 0.02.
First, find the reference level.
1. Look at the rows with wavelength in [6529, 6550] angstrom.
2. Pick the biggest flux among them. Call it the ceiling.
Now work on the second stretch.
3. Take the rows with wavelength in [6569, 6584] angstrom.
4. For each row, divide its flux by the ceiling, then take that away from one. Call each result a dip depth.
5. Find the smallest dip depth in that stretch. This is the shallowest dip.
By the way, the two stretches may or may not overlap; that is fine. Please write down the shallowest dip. 0.007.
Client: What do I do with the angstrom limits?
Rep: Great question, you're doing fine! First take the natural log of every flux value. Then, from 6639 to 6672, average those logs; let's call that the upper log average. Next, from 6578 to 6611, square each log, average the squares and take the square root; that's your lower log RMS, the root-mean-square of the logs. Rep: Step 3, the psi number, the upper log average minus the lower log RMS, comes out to -0.01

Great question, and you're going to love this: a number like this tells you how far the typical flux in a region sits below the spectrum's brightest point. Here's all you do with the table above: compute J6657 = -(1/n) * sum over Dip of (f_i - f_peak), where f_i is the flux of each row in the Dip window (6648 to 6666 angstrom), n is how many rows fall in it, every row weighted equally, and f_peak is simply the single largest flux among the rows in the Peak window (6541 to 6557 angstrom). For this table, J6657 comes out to -0.061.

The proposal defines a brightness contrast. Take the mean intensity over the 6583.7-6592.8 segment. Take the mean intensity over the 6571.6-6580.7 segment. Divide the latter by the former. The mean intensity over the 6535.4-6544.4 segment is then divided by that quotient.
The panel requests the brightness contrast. 9.8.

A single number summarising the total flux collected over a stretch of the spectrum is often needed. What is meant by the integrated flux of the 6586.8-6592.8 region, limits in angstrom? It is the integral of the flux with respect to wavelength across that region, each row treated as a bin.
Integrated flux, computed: 58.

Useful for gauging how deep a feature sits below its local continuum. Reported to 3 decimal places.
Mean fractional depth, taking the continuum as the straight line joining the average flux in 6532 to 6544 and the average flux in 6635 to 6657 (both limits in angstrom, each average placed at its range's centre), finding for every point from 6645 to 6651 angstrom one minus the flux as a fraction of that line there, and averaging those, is -0.001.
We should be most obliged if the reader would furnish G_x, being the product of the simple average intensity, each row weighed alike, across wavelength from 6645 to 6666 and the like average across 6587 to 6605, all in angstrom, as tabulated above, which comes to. 92.5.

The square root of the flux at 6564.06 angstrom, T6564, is 2.86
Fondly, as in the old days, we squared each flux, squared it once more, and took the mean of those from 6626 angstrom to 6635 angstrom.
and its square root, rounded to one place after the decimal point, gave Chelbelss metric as 91.6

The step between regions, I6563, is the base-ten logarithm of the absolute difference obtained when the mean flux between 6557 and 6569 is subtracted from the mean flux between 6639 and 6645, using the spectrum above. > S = 0.11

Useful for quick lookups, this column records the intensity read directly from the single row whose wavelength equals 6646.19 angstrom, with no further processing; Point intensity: 9.624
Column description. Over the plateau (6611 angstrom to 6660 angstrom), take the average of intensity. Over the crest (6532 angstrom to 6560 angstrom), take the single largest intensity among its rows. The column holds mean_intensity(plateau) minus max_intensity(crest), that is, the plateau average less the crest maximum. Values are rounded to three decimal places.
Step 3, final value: -0.015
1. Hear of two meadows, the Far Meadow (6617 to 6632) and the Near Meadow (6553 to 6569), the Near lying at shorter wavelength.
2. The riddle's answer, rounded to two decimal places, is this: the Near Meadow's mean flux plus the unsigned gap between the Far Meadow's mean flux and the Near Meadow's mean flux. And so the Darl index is 9.57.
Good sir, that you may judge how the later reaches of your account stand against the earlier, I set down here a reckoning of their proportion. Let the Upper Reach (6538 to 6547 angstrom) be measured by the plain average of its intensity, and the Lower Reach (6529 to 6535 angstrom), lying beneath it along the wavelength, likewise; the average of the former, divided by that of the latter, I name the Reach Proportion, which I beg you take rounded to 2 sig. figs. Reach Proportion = 0.99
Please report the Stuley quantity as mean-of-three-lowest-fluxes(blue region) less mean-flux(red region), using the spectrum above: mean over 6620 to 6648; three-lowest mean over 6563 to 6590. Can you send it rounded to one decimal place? -1.1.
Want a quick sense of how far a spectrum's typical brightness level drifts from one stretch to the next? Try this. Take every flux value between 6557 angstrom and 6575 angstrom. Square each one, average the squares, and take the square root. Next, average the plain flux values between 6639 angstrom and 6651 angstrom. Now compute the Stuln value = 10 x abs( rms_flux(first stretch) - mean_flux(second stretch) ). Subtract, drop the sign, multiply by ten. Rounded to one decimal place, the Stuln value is 10.2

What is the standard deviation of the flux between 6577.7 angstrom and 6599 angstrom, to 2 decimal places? 0.03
